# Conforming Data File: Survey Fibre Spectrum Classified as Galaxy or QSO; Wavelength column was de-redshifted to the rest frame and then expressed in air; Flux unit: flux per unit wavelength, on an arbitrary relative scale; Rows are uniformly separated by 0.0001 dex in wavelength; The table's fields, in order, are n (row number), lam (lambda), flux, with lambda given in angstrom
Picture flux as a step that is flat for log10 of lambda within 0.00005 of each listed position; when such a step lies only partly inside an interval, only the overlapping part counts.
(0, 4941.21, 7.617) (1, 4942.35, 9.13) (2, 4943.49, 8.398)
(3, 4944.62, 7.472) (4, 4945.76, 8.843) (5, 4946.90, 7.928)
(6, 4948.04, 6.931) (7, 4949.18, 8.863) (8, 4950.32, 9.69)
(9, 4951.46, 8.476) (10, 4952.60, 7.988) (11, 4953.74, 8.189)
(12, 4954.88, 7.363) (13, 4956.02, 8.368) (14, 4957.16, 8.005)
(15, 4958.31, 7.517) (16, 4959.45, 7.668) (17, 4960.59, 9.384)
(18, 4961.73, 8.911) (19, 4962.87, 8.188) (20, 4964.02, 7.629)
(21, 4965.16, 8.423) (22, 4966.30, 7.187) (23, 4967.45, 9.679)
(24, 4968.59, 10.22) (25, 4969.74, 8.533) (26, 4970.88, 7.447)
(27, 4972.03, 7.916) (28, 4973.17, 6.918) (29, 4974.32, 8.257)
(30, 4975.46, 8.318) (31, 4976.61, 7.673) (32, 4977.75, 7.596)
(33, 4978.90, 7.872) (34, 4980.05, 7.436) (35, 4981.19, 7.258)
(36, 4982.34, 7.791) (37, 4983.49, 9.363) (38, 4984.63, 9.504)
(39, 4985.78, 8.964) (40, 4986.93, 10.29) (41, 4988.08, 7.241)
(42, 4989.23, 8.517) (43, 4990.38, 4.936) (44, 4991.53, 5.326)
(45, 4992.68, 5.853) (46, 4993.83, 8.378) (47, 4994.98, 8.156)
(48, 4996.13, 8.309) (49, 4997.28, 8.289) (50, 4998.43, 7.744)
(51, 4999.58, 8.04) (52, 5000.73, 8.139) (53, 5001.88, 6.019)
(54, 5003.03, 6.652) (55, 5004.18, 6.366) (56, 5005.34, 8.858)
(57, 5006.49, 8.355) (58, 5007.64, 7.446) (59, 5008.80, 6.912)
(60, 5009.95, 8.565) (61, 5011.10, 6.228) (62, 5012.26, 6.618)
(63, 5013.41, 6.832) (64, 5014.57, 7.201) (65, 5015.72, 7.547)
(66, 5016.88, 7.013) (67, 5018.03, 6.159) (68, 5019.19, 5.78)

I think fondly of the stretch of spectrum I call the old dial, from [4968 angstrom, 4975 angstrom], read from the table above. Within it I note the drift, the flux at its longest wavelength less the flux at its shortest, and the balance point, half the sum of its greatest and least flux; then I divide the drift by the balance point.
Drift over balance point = -0.23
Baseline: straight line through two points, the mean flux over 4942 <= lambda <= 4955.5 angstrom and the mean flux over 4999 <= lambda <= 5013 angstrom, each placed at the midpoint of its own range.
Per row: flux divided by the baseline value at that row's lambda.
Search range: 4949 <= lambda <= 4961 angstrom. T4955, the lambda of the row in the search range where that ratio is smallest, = 4954.88 angstrom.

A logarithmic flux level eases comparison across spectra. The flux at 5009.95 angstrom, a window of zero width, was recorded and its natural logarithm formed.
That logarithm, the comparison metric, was 2.15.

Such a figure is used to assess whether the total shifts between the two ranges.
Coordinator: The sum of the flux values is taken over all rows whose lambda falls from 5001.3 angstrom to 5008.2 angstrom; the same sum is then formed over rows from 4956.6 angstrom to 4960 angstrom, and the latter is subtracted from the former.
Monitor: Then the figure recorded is 21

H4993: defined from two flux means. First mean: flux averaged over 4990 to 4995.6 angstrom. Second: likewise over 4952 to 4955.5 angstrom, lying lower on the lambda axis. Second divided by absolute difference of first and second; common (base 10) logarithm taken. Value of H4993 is 0.8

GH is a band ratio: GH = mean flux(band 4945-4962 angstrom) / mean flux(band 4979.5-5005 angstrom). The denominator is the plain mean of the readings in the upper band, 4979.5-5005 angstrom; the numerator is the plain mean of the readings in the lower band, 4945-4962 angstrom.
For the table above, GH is 1.08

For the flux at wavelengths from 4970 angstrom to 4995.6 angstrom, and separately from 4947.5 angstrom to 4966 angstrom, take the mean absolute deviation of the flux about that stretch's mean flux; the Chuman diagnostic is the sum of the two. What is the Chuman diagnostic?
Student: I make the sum 1.48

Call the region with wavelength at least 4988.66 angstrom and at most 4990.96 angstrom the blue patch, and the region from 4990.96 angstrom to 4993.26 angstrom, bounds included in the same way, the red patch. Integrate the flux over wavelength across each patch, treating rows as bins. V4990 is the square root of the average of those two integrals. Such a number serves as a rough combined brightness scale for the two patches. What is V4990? 3.76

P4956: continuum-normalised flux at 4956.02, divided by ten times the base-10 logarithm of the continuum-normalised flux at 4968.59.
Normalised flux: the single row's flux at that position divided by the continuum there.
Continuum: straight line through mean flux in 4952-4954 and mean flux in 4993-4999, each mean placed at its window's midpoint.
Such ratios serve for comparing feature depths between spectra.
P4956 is 1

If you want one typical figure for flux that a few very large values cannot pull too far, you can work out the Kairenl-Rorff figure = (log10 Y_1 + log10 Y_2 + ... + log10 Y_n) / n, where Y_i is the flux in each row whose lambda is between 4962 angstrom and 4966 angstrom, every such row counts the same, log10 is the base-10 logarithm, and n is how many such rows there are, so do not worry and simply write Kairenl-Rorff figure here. 0.907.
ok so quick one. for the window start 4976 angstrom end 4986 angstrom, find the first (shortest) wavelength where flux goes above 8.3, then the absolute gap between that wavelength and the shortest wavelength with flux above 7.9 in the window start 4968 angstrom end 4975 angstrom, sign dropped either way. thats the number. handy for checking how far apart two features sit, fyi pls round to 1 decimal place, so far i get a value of 14.9 angstrom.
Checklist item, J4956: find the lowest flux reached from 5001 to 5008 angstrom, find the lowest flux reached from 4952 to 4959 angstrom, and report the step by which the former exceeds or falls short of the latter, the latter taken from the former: -1.3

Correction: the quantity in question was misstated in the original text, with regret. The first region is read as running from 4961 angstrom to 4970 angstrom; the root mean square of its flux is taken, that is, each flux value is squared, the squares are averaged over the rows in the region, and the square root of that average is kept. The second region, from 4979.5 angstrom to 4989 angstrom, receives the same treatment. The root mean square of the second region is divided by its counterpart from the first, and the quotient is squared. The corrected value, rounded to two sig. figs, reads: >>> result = 0.98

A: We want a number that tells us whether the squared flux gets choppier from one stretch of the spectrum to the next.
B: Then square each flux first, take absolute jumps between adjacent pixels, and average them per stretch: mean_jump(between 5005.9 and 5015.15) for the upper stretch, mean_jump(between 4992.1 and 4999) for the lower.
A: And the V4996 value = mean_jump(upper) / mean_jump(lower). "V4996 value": 1.3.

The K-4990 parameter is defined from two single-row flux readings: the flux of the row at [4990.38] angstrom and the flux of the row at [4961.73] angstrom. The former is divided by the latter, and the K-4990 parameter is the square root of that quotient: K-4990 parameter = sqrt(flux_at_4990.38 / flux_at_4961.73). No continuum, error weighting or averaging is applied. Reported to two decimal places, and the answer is 0.74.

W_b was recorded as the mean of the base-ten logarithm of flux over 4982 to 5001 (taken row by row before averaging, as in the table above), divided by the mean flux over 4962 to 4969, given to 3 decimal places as 0.104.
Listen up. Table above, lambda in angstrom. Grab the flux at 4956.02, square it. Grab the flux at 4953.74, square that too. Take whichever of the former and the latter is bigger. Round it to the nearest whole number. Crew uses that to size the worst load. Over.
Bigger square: 70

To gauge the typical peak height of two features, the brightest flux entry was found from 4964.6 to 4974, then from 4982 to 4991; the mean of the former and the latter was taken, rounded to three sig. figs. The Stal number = 10.3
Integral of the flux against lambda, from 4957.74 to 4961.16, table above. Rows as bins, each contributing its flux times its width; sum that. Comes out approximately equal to 28.1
